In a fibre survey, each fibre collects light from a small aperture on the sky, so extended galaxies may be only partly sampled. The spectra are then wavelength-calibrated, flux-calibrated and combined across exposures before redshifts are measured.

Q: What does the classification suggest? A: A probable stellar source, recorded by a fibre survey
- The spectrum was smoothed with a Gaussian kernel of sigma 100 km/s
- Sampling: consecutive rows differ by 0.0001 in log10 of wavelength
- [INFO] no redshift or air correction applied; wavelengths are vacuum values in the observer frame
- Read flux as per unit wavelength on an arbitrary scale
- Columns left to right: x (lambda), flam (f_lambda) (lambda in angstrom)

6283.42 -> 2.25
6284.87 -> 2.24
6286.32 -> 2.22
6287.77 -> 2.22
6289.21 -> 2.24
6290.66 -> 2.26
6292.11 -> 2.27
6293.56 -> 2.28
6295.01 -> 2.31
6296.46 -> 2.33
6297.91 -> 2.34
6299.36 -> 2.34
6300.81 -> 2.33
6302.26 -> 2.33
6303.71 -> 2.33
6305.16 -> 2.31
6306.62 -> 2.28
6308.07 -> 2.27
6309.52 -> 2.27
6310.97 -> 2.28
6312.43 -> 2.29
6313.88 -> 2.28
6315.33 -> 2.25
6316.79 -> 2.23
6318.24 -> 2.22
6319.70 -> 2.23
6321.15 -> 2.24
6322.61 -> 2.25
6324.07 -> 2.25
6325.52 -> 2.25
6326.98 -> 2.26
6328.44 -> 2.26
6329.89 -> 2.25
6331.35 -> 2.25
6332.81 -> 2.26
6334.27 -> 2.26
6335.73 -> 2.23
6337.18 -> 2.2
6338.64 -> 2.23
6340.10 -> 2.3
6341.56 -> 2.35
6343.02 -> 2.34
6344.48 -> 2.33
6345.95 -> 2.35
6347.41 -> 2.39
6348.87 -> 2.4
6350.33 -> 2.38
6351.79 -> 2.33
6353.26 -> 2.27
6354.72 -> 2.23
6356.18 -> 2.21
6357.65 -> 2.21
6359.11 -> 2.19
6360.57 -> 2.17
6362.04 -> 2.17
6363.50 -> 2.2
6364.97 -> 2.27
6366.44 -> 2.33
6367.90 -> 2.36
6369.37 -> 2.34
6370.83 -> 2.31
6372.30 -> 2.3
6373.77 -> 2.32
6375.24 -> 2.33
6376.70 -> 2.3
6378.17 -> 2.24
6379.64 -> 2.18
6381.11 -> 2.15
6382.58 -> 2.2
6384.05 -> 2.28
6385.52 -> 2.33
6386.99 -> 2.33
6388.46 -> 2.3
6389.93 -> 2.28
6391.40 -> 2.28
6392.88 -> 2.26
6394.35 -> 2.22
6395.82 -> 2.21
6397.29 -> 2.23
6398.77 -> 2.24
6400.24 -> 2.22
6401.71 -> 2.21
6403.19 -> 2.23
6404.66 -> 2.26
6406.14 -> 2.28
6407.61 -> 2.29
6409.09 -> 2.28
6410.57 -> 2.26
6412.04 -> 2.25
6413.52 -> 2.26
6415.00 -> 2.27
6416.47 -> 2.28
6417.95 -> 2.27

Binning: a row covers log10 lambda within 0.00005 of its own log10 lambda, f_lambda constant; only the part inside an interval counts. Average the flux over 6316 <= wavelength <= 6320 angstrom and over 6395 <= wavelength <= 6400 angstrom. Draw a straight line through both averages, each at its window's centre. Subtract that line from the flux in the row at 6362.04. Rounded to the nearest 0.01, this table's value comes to -0.06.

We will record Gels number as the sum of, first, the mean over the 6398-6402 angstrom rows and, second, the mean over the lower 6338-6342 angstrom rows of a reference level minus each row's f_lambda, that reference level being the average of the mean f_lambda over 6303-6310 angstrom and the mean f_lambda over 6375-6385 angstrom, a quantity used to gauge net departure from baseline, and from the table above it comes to 0.015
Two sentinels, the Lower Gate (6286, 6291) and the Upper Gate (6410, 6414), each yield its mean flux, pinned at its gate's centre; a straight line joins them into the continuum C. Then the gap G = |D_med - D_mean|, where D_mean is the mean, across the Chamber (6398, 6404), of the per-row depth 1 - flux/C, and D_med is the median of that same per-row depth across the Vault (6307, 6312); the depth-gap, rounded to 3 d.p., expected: 0.027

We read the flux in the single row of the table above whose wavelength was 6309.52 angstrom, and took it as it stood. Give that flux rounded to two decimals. 2.27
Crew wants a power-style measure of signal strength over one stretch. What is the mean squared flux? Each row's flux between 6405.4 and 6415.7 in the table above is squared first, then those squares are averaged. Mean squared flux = 5.15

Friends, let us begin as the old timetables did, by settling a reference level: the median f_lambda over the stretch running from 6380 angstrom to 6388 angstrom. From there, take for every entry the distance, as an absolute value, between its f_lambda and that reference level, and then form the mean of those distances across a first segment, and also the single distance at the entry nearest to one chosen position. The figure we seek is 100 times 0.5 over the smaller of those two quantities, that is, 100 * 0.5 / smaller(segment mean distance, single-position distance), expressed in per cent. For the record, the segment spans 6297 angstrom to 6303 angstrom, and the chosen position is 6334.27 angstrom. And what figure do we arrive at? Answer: 2500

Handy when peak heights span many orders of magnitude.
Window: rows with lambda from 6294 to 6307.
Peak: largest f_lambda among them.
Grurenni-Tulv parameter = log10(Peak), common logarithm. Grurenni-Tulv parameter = 0.369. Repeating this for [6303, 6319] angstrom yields 0.367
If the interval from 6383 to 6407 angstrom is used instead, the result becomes 0.367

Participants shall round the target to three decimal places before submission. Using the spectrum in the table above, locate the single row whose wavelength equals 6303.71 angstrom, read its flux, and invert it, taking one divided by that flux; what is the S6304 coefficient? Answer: 0.429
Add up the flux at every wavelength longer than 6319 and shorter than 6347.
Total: 43.1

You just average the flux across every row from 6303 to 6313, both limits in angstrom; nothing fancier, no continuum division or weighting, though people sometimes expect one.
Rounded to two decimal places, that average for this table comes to 2.29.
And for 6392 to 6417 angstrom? 2.25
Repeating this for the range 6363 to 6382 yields 2.28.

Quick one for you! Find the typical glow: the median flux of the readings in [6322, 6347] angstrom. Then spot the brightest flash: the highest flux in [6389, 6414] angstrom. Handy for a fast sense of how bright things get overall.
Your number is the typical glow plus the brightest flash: 4.55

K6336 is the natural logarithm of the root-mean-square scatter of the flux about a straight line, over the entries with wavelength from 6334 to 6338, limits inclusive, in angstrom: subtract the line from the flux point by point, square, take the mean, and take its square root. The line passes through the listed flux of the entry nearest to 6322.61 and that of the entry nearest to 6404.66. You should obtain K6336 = -3.4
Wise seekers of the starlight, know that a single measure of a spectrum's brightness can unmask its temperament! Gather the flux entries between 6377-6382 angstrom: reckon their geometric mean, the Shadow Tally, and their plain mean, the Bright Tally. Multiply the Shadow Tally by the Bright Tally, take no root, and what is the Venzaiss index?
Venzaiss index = 4.8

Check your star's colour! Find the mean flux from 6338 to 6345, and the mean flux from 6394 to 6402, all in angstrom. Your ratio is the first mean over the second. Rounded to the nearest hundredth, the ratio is 1.04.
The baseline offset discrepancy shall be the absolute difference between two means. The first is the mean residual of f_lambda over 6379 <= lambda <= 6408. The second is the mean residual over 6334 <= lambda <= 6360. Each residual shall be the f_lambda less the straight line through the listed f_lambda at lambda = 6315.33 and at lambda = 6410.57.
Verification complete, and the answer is 0.045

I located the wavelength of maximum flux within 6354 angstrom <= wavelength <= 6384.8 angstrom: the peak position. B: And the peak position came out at 6367.90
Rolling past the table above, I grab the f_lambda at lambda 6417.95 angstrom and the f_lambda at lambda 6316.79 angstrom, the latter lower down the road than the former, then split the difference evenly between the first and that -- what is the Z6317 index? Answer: 2.25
